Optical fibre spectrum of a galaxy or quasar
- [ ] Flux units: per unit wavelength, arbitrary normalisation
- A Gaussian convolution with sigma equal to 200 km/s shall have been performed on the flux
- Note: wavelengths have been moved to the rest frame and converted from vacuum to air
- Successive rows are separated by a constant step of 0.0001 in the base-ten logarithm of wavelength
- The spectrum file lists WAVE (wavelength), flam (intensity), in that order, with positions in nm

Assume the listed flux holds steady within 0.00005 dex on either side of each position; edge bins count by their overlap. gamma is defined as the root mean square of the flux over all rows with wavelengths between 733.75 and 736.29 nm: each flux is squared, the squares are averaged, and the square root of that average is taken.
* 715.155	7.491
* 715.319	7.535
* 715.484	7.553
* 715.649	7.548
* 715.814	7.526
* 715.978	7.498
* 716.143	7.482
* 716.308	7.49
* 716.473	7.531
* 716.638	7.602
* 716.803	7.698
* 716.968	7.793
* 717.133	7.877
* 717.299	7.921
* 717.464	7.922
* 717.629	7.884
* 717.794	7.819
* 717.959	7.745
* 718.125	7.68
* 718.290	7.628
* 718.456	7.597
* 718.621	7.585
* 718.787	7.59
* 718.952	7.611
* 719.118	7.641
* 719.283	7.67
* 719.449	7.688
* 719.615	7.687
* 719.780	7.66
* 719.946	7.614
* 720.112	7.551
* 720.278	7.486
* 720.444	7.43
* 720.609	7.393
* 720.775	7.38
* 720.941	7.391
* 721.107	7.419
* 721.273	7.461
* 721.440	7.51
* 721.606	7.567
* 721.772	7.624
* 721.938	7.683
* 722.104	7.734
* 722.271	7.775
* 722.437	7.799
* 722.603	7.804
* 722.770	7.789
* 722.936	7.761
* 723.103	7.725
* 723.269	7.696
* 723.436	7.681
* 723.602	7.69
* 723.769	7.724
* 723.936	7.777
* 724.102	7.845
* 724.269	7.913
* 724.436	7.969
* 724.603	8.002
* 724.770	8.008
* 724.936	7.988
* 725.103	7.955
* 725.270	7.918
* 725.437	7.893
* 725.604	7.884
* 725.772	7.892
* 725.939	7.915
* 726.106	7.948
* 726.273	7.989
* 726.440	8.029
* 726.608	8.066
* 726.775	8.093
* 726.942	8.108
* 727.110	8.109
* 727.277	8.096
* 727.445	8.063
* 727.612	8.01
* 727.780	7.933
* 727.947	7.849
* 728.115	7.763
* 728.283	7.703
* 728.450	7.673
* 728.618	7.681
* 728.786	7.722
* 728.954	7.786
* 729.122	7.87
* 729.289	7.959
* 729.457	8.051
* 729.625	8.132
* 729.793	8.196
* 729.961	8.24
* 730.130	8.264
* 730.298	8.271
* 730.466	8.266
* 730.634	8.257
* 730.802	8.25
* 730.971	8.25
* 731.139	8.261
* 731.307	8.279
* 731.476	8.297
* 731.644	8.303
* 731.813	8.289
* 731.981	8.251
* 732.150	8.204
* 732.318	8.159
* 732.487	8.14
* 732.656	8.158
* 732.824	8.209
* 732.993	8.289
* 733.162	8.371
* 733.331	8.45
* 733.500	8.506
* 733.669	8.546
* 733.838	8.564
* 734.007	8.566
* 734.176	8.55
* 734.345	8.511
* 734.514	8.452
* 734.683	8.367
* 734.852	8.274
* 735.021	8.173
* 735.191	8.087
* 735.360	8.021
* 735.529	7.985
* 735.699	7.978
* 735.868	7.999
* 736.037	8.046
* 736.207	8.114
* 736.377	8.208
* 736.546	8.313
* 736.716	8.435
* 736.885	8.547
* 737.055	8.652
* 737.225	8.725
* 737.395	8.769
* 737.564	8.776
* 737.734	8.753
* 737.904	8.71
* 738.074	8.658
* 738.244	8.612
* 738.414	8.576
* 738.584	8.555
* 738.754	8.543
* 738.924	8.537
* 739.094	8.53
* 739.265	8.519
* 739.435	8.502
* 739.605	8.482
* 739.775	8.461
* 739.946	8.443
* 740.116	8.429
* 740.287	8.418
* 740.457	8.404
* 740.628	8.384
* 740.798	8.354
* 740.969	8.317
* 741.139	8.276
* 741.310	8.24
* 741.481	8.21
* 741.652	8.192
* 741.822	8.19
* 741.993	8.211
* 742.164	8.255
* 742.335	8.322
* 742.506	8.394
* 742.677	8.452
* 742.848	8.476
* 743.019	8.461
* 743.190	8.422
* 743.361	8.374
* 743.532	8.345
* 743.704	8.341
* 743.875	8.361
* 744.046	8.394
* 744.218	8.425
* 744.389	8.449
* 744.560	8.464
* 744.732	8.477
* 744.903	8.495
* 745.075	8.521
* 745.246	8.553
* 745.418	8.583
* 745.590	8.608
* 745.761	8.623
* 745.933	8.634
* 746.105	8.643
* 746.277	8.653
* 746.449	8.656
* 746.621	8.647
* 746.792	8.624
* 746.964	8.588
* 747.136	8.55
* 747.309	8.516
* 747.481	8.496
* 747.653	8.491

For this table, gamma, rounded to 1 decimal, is 8.2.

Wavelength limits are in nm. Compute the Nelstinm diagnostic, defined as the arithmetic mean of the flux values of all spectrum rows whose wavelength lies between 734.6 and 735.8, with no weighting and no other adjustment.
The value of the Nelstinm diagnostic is 8.13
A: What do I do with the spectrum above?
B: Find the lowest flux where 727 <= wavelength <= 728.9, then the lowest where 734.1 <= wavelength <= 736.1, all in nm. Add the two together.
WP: 15.7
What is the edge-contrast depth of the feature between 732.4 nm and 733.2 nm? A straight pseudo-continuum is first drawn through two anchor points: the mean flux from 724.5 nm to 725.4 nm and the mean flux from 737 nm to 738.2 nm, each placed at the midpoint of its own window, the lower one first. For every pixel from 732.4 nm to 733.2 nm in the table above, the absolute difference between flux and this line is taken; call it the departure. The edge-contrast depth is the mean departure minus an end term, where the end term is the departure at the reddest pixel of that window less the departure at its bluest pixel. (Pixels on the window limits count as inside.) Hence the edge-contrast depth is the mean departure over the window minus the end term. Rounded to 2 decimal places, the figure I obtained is 0.40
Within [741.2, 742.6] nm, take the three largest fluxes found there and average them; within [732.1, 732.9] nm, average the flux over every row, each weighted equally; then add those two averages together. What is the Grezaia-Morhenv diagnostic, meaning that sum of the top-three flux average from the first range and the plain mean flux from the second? 16.5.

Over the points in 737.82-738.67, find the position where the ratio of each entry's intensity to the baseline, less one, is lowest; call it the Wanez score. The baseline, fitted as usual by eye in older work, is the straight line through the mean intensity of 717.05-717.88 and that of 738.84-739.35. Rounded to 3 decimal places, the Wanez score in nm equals 738.584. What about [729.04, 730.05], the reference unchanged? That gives 729.122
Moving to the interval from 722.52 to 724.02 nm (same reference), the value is 723.436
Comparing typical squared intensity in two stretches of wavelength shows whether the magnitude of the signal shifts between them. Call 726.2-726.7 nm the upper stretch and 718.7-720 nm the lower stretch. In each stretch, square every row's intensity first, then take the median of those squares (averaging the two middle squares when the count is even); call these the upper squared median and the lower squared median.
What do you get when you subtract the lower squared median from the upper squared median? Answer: 6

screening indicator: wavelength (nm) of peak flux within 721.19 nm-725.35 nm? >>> 724.770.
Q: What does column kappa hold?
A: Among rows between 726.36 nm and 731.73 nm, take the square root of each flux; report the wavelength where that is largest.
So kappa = 731.644 nm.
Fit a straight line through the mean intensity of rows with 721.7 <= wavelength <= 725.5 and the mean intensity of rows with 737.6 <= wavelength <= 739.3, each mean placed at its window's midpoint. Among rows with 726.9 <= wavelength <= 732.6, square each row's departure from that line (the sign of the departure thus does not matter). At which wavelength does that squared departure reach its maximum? 728.618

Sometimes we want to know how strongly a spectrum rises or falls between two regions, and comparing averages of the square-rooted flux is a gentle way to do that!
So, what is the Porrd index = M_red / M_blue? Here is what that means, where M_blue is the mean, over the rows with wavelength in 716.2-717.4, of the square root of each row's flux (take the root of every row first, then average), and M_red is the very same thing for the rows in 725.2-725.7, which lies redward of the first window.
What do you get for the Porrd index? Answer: 1.01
